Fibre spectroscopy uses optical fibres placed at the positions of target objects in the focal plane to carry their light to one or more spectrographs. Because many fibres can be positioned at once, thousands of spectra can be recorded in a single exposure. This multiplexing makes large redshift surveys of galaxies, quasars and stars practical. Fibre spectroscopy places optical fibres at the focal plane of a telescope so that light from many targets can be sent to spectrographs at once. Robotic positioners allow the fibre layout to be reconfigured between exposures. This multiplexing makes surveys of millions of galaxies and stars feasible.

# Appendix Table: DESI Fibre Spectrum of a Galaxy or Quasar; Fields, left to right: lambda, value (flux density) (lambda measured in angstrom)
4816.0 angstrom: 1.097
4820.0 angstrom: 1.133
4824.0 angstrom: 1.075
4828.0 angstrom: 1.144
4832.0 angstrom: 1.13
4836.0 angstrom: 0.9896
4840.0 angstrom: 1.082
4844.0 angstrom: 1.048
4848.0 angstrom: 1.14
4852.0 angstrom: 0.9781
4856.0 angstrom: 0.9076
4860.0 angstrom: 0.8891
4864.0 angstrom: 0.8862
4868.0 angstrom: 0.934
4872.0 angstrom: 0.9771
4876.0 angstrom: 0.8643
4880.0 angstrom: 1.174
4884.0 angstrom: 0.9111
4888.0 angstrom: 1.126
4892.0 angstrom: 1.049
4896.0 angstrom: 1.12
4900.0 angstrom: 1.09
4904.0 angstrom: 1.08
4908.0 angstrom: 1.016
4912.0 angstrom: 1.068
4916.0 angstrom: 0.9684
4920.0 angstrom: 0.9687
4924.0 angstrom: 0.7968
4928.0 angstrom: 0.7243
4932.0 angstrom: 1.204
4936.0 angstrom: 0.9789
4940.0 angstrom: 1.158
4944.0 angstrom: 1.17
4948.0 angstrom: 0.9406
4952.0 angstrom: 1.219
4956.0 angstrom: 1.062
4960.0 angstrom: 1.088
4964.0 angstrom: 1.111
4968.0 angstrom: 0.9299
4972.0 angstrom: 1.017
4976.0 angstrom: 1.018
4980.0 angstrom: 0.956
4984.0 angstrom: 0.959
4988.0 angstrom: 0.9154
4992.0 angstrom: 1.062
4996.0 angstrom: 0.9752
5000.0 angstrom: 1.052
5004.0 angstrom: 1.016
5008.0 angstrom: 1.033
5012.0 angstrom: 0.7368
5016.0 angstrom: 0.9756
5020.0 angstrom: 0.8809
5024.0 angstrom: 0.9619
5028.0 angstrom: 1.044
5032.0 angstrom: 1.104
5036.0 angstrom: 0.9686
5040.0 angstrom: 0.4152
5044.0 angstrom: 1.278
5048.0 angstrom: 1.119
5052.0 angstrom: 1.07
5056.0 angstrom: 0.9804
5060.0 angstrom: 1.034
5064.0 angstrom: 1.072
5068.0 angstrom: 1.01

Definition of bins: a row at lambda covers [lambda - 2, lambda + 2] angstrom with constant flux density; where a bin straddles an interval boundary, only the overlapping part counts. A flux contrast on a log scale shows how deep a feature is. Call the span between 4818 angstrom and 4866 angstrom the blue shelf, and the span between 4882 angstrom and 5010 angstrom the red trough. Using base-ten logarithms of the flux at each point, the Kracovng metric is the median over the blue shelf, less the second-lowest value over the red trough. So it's 0.12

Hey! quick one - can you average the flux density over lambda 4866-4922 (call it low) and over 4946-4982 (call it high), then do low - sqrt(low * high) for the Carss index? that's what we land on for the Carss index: -0.007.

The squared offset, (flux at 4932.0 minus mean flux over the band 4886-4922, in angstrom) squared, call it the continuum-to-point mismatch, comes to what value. 0.022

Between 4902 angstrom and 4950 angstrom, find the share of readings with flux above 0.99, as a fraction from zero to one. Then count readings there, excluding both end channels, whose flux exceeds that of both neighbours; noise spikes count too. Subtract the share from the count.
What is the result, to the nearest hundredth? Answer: 3.50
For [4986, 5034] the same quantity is 3.50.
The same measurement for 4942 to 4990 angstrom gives 3.42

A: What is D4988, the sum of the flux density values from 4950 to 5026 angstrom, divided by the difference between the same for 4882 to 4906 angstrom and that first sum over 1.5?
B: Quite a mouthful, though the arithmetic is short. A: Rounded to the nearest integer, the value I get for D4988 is -3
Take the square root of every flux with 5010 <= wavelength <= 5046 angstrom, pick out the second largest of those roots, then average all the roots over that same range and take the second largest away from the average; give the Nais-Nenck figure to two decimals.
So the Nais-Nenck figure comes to -0.10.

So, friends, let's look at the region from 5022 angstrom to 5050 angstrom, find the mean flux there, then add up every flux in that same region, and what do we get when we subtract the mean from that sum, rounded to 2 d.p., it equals 5.91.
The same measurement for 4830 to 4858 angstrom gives 6.24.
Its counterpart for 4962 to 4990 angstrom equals 5.92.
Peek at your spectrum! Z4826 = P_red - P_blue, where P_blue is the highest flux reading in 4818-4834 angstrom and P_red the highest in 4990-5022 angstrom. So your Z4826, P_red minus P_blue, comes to -0.08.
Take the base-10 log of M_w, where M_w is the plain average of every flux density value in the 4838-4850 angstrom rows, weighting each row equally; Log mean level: 0.04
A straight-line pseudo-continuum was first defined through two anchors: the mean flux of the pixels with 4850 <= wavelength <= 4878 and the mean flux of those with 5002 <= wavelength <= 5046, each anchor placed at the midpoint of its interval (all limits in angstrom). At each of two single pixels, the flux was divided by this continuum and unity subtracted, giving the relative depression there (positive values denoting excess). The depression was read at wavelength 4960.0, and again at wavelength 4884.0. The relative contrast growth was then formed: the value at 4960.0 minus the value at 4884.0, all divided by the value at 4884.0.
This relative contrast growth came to -13.7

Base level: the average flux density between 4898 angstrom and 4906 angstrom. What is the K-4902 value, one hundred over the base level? 92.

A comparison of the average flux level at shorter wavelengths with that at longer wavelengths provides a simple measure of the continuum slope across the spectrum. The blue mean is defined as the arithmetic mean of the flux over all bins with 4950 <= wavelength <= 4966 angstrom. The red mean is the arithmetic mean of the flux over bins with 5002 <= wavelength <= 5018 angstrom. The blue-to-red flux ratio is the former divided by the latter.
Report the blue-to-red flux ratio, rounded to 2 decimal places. 1.19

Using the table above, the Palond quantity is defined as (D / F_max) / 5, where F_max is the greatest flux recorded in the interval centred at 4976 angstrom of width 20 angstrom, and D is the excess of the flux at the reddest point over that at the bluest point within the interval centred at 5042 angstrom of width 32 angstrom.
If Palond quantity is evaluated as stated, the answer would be -0.012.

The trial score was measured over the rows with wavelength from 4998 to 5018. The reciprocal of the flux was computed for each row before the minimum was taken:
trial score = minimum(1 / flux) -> 0.95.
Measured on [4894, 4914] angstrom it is 0.89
